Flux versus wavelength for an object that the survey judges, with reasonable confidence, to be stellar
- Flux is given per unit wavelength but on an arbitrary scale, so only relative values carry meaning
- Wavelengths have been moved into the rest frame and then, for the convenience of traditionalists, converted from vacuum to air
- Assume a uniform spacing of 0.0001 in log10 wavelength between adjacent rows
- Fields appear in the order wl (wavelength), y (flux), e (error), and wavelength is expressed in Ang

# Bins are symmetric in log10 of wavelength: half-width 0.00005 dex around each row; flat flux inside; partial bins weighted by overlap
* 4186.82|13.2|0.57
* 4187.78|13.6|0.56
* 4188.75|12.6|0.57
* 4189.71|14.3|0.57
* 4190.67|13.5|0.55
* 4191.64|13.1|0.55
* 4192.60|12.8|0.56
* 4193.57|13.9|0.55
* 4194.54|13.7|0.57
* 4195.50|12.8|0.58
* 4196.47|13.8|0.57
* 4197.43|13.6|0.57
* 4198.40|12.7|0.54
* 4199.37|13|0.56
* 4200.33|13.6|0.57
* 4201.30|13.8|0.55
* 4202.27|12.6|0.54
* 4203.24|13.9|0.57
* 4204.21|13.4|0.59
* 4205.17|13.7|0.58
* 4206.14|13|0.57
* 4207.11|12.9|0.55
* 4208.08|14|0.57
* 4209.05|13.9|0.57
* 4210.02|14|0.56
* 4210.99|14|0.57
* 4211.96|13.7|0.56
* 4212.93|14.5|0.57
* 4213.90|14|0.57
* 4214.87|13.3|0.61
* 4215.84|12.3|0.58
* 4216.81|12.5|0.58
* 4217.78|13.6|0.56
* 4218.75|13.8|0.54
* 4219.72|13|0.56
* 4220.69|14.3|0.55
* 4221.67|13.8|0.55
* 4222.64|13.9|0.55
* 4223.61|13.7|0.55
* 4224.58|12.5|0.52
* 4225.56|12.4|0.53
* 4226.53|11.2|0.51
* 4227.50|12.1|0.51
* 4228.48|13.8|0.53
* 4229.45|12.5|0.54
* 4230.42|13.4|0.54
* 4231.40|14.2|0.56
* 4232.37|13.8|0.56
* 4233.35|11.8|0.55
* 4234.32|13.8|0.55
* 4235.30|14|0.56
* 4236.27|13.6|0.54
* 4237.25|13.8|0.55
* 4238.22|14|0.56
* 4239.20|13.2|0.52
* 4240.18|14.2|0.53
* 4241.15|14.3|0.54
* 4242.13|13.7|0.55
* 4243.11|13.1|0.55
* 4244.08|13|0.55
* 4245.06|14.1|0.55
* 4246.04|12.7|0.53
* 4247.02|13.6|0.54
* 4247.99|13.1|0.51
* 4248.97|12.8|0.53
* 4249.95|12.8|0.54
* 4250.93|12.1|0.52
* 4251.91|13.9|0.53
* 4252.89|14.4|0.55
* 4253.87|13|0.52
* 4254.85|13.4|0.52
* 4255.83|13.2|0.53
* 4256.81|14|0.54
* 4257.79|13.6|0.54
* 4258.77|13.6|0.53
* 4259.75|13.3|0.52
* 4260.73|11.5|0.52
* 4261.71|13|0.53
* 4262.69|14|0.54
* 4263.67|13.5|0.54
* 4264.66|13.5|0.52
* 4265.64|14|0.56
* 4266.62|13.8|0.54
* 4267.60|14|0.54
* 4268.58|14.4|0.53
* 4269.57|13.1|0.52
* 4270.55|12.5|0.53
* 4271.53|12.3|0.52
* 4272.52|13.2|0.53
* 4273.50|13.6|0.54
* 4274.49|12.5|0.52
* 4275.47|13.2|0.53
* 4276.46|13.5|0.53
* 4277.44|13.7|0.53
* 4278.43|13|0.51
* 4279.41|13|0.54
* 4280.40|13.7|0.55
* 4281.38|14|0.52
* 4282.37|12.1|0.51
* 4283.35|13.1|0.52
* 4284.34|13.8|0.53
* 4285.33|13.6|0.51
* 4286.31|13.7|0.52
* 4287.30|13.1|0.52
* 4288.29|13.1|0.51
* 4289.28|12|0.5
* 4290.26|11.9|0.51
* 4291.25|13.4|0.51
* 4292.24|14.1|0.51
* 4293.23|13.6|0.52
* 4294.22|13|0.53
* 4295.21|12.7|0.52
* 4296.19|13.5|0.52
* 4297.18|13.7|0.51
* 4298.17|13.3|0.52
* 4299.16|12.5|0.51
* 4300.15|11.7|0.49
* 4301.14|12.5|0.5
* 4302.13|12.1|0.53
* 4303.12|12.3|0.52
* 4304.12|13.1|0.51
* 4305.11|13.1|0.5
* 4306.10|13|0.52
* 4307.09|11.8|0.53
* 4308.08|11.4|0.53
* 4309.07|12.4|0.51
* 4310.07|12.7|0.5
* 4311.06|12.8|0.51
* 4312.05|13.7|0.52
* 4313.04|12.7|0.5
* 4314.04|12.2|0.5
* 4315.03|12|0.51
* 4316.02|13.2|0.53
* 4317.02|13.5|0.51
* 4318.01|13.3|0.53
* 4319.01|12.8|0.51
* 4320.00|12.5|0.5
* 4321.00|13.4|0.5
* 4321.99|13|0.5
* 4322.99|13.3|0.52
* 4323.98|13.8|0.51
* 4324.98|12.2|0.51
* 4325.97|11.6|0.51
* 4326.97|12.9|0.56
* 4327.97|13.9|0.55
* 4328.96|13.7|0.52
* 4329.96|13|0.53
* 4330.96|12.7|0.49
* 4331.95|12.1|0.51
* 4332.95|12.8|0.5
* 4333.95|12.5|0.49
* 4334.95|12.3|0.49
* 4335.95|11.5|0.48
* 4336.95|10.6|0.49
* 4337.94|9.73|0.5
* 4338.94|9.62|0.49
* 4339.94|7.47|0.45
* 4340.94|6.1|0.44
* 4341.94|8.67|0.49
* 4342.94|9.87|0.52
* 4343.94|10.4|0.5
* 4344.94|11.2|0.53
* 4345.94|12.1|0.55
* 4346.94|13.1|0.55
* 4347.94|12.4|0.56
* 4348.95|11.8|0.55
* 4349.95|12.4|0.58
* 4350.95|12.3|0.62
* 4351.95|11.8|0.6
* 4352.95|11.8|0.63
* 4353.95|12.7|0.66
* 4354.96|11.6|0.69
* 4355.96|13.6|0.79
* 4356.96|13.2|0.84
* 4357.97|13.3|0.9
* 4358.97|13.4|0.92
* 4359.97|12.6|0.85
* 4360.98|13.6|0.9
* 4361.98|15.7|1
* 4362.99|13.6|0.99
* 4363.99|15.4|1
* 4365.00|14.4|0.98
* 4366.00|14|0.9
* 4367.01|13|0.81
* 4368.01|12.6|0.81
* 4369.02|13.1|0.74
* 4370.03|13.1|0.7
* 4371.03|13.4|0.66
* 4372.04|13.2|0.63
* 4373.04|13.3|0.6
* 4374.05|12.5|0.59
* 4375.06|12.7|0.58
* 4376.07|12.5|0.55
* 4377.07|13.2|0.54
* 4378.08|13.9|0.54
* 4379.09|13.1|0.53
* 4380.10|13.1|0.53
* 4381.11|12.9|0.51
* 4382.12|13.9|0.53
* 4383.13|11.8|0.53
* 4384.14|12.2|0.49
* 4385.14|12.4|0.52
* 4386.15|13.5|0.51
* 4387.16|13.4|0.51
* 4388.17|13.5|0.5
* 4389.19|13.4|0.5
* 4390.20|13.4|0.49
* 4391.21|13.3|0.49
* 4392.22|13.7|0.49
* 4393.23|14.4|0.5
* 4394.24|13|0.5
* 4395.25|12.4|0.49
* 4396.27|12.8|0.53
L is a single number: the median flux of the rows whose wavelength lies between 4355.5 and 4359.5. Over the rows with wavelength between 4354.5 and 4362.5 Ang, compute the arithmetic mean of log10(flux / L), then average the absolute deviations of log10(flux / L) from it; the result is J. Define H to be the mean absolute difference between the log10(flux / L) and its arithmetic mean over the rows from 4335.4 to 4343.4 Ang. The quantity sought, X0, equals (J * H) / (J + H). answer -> 0.0170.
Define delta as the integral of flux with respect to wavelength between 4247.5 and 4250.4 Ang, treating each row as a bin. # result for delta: 37.5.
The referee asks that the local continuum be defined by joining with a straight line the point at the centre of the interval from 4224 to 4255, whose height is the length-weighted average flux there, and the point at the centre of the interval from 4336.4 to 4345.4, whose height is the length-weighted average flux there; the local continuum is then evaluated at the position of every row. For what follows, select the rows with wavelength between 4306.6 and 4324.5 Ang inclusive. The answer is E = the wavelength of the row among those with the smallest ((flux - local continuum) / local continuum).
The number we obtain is 4308.08 Ang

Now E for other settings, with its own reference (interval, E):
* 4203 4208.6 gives 4207.11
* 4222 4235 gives 4226.53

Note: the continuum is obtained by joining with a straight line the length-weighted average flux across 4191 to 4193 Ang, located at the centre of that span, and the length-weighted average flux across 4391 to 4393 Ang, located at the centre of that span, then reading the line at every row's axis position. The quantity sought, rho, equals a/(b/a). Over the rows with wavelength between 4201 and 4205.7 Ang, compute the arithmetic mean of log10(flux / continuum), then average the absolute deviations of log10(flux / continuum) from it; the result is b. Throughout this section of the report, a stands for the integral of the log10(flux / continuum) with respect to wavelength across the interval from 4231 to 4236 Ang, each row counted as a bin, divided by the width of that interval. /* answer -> 0.01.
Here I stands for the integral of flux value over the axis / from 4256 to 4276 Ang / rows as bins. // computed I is 267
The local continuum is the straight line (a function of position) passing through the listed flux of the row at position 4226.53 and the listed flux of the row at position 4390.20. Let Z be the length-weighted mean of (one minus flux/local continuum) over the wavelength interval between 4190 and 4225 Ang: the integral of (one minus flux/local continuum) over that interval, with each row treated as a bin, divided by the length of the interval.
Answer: -0.23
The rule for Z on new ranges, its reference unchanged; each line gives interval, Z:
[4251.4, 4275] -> -0.14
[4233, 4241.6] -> -0.20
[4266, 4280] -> -0.12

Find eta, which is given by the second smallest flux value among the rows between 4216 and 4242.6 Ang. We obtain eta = 11.8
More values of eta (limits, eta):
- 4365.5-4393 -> 12.2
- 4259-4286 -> 12.1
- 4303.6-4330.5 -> 11.6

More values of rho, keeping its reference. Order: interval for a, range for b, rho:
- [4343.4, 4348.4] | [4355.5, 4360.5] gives 0.42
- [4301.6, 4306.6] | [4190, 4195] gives 0.04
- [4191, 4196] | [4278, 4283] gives 0.00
